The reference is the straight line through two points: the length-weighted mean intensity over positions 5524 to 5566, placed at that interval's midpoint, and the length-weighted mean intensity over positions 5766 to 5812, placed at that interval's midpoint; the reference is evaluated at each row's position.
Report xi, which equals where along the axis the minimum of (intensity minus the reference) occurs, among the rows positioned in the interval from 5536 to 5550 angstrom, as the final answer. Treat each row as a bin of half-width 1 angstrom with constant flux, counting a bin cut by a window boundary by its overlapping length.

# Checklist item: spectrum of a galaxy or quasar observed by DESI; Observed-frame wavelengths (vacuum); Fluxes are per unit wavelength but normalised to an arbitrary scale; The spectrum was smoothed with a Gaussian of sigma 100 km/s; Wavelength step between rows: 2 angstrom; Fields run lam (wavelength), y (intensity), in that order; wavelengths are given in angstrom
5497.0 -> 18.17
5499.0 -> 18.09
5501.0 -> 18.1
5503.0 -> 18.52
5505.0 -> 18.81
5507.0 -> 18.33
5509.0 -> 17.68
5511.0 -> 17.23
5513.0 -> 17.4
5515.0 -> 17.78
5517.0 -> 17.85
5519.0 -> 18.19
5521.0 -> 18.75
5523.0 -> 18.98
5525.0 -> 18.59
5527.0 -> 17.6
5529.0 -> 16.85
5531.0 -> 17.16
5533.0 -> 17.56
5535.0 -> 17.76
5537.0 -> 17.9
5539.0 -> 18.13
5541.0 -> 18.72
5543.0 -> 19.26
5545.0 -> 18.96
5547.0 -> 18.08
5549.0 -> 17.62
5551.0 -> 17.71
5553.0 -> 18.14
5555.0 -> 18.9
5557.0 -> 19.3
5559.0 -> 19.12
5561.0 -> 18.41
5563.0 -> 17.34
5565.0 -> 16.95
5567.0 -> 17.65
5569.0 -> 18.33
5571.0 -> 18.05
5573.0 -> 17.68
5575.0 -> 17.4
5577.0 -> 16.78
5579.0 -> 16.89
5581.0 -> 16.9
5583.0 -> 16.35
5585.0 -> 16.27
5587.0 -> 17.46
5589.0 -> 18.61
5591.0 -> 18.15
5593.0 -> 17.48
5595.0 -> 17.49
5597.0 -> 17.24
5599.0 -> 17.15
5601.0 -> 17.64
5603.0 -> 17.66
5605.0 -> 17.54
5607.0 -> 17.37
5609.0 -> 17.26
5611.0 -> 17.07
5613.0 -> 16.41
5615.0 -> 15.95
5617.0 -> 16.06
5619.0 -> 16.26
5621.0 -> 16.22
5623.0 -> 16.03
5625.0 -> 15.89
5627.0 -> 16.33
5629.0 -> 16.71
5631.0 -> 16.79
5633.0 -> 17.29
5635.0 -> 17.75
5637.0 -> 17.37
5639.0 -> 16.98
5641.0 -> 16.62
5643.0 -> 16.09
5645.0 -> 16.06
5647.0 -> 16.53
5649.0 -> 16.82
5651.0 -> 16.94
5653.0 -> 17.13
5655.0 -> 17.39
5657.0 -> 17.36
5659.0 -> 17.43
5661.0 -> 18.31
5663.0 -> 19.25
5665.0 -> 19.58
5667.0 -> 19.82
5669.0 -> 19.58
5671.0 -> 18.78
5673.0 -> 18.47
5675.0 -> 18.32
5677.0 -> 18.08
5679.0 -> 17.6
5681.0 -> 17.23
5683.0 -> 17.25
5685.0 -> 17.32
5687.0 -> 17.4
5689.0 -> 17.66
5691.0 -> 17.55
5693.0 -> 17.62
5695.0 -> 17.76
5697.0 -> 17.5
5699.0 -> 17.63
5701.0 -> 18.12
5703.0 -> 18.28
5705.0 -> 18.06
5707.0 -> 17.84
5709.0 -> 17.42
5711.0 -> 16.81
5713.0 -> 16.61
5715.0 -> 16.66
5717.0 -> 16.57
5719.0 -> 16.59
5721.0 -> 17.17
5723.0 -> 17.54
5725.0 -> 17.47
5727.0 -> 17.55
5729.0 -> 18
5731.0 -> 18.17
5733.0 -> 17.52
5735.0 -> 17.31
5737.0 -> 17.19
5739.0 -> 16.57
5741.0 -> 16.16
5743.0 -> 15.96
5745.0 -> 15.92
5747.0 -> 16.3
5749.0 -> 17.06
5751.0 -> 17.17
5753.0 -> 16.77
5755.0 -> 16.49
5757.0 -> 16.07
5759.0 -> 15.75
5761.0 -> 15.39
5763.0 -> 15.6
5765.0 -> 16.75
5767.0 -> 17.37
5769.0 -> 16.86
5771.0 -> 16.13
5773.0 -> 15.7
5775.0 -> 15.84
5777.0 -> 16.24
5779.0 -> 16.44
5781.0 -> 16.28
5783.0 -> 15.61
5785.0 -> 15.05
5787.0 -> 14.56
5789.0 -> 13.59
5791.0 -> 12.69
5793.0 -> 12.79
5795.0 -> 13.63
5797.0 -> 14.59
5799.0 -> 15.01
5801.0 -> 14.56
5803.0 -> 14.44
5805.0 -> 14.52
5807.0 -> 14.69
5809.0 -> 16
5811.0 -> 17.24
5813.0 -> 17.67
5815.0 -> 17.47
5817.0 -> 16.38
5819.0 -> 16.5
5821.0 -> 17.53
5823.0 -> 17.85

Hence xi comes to 5549.0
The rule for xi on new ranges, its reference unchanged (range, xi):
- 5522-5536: 5529.0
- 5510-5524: 5511.0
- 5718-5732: 5719.0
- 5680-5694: 5681.0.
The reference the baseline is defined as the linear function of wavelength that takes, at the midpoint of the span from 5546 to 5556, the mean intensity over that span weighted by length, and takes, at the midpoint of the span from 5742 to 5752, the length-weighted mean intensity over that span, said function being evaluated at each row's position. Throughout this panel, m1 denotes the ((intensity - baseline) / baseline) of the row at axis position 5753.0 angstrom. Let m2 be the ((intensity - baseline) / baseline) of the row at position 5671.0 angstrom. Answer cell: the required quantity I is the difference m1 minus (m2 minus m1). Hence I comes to -0.06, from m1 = 0.021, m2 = 0.10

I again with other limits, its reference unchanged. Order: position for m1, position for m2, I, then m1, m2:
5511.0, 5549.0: -0.10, -0.065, -0.03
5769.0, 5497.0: 0.09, 0.034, -0.02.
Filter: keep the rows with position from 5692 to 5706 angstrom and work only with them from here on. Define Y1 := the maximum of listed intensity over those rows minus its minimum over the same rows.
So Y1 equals 0.78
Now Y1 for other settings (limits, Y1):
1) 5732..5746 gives 1.60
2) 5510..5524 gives 1.75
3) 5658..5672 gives 2.39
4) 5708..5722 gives 0.85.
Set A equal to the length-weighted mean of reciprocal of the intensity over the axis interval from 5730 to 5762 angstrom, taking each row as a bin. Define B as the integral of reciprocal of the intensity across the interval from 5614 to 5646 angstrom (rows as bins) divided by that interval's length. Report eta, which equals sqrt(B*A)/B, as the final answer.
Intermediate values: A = 0.0603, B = 0.061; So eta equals 1.00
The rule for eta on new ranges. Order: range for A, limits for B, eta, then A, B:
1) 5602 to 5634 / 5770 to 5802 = 0.94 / 0.0600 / 0.067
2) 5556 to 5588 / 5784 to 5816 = 0.92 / 0.0571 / 0.068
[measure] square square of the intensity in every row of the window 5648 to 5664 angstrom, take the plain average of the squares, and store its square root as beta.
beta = 311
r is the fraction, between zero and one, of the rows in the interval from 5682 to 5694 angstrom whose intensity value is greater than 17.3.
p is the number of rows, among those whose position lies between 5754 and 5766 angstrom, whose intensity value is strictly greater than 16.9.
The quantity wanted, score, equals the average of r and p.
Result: 0.4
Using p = 0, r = 0.8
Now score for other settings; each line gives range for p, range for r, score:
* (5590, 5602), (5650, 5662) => 3.3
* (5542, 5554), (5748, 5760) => 3.0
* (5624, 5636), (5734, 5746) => 1.1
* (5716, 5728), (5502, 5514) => 2.4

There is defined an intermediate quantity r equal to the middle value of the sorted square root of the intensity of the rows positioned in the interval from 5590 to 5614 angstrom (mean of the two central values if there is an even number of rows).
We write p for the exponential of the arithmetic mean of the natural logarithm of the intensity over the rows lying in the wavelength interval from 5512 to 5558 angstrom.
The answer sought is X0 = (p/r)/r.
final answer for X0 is 1.04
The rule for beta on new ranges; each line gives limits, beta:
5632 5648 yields 284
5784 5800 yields 198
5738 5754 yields 272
